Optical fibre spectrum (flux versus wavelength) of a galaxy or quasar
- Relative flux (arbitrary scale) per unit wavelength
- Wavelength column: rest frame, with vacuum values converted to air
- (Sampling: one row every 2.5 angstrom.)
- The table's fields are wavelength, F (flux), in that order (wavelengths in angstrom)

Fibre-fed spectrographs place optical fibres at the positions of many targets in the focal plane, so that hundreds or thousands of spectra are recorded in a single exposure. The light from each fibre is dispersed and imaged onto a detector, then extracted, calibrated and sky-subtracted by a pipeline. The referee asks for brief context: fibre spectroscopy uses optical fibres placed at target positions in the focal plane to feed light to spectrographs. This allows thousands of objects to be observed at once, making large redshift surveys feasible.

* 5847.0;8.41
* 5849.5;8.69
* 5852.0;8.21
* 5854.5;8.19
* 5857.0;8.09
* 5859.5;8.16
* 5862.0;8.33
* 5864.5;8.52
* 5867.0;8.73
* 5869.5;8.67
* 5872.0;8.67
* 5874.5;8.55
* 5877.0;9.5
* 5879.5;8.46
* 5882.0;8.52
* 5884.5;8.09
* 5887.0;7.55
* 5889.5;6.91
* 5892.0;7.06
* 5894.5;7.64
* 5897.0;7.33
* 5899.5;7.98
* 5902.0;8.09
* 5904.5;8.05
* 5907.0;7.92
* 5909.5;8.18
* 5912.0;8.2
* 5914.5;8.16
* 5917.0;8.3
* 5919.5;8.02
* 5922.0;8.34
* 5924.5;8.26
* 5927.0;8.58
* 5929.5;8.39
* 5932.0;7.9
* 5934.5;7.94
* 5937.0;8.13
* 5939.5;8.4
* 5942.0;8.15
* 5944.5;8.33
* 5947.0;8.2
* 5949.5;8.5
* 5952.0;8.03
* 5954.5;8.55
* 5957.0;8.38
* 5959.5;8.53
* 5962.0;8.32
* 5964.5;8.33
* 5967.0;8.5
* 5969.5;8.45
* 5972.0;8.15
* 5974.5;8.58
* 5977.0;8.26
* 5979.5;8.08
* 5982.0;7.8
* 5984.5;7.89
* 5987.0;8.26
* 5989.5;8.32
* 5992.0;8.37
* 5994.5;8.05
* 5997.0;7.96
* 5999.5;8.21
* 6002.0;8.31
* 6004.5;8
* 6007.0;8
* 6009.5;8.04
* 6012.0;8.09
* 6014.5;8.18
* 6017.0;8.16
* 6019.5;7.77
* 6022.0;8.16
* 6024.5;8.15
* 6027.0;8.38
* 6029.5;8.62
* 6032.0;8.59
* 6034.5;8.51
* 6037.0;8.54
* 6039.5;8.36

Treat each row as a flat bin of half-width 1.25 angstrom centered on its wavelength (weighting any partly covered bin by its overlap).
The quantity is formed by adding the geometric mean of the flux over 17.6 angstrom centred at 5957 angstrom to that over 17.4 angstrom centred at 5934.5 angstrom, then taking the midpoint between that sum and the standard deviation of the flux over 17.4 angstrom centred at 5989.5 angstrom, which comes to 8.40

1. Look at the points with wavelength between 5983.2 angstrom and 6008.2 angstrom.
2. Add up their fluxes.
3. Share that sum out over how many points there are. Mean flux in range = 8.14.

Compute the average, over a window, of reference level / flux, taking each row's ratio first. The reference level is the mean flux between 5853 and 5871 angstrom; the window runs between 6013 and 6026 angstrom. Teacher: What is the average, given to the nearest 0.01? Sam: 1.04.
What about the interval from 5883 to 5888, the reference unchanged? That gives 1.07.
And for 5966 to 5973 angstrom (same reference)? 1.00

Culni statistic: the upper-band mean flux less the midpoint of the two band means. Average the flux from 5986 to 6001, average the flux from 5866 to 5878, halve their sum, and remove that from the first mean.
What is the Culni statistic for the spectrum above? -0.31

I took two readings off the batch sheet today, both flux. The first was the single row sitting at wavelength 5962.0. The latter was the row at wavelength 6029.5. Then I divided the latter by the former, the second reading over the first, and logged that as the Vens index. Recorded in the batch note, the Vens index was 1.04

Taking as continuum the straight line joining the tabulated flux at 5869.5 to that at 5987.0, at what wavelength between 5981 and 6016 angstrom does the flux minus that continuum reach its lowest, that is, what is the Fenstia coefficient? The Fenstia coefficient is 5982.0 angstrom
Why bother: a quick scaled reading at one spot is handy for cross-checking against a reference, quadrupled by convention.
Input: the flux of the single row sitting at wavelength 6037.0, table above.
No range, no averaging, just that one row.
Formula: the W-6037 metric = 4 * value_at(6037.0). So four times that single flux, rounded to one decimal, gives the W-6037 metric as 34.2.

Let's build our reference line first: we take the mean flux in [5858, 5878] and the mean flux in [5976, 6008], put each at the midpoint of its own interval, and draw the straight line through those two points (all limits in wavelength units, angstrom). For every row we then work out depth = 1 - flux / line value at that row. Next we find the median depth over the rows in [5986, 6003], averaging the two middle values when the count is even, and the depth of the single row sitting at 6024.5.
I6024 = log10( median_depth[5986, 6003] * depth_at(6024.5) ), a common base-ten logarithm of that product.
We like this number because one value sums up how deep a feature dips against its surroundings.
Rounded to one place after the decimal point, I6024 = -3.5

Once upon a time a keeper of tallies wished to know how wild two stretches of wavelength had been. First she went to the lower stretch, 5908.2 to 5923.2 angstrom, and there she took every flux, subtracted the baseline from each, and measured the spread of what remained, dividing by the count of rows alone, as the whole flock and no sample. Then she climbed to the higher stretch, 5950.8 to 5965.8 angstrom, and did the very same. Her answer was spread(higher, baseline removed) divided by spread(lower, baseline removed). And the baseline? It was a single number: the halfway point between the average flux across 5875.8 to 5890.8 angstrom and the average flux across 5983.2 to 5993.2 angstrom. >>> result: 1.7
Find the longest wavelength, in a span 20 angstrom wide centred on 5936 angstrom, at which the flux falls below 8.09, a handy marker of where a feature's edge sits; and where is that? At 5934.5 angstrom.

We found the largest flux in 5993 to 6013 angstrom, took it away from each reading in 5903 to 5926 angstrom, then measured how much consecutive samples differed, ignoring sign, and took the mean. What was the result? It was 0.16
